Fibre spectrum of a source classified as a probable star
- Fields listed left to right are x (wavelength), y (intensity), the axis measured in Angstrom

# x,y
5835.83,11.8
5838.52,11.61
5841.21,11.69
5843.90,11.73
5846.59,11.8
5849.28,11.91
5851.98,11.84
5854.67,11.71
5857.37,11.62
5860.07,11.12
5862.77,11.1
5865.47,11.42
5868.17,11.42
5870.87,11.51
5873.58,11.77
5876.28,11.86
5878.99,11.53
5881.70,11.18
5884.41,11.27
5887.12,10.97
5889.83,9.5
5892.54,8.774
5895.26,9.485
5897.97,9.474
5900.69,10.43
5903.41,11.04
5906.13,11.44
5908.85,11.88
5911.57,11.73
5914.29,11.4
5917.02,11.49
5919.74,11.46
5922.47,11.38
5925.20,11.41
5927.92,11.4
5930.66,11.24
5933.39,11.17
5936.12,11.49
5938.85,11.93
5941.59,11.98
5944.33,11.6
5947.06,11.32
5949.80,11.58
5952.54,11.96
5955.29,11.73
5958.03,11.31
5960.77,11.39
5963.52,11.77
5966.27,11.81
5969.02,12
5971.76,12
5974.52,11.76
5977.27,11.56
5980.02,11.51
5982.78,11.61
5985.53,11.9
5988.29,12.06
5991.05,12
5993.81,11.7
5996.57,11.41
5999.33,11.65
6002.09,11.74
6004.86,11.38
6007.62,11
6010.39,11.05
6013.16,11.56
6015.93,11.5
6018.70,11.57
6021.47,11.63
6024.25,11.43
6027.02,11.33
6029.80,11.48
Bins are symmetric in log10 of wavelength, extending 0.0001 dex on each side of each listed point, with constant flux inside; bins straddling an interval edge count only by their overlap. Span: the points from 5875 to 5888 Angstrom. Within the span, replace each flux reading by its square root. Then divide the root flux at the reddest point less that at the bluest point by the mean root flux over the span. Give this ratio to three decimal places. -0.039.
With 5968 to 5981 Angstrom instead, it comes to -0.021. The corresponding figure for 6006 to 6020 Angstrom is 0.025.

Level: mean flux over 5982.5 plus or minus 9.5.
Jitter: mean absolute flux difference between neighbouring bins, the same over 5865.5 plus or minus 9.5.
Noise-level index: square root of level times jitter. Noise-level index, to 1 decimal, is 1.5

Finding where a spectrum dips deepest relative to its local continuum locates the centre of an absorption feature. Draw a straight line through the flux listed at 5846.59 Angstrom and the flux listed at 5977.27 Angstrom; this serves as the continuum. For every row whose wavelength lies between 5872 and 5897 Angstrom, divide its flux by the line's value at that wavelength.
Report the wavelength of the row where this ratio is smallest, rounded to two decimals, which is 5892.54 Angstrom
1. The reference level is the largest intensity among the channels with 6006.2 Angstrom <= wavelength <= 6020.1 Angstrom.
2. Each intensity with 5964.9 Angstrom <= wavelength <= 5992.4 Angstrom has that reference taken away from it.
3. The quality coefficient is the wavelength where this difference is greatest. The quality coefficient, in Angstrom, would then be 5988.29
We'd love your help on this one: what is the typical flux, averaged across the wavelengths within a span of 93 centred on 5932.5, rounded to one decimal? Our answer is 11.3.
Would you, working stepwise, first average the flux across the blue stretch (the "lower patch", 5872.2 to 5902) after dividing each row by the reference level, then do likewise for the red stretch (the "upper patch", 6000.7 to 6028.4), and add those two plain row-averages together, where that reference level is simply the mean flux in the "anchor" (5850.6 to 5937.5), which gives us 1.97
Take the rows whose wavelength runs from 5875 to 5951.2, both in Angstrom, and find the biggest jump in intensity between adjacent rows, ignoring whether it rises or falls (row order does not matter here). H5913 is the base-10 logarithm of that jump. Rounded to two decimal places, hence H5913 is 0.17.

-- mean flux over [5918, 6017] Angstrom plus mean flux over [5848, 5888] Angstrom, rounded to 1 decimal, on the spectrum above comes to 23.1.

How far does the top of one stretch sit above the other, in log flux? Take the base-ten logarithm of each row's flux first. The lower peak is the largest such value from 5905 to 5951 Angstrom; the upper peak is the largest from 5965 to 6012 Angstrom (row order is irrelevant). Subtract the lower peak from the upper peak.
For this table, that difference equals 0.0029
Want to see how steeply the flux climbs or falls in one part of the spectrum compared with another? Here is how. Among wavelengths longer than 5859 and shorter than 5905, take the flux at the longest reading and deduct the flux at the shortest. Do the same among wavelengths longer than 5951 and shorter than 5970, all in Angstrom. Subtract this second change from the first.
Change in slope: -0.12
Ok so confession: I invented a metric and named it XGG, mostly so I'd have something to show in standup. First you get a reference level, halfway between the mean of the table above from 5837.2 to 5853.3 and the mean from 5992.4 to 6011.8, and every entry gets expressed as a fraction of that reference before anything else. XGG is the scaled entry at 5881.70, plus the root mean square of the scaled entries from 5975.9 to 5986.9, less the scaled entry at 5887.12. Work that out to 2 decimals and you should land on 1.02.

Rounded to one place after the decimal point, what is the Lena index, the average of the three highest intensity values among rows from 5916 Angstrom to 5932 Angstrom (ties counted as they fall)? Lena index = 11.5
